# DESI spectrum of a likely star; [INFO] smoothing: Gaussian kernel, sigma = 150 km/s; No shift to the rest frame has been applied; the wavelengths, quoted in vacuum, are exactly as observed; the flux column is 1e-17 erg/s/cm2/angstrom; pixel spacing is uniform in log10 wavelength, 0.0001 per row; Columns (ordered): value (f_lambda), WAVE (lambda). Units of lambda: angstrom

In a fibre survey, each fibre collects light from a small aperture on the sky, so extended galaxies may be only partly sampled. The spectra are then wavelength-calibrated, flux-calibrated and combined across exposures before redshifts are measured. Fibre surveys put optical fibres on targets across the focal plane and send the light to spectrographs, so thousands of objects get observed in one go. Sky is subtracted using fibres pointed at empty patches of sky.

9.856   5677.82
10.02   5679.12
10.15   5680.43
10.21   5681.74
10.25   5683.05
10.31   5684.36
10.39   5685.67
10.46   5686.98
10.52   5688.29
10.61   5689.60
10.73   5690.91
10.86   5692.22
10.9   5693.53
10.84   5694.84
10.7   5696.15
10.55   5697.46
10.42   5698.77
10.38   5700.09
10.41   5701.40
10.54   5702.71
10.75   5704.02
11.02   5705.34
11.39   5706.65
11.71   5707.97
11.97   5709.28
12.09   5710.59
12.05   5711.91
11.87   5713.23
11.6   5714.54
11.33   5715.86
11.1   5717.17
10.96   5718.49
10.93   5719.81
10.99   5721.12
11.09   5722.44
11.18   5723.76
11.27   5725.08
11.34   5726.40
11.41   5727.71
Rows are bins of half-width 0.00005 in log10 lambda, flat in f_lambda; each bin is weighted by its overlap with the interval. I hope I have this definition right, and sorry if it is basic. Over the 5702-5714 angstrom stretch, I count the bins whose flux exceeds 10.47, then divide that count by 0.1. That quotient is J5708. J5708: 90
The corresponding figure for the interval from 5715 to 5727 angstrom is 90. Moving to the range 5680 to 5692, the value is 30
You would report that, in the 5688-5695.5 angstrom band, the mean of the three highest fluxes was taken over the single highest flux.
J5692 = 0.997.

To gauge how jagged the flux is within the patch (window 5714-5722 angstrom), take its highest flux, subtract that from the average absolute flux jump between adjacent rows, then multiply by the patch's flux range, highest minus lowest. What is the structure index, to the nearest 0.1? -7.7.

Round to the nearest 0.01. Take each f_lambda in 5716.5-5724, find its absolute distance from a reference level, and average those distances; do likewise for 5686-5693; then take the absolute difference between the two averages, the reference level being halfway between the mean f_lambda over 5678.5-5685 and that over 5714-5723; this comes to 0.24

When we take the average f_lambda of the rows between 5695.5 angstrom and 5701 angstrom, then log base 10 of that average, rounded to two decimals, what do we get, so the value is 1.02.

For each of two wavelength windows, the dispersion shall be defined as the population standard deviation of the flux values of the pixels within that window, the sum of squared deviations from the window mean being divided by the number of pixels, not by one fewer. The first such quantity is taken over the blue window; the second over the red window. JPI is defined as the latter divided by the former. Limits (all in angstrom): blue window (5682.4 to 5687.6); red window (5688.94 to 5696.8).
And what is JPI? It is 1.3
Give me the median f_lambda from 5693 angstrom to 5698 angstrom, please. 10.8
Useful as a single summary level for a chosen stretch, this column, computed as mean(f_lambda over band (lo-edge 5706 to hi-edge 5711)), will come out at 11.8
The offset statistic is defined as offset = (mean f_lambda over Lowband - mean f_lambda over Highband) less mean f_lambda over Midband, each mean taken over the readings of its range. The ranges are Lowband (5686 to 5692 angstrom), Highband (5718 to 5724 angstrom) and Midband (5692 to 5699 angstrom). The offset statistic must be -11.2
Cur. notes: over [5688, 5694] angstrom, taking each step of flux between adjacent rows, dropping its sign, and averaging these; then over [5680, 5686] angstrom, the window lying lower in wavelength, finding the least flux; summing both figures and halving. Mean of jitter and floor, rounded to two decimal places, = 5.12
